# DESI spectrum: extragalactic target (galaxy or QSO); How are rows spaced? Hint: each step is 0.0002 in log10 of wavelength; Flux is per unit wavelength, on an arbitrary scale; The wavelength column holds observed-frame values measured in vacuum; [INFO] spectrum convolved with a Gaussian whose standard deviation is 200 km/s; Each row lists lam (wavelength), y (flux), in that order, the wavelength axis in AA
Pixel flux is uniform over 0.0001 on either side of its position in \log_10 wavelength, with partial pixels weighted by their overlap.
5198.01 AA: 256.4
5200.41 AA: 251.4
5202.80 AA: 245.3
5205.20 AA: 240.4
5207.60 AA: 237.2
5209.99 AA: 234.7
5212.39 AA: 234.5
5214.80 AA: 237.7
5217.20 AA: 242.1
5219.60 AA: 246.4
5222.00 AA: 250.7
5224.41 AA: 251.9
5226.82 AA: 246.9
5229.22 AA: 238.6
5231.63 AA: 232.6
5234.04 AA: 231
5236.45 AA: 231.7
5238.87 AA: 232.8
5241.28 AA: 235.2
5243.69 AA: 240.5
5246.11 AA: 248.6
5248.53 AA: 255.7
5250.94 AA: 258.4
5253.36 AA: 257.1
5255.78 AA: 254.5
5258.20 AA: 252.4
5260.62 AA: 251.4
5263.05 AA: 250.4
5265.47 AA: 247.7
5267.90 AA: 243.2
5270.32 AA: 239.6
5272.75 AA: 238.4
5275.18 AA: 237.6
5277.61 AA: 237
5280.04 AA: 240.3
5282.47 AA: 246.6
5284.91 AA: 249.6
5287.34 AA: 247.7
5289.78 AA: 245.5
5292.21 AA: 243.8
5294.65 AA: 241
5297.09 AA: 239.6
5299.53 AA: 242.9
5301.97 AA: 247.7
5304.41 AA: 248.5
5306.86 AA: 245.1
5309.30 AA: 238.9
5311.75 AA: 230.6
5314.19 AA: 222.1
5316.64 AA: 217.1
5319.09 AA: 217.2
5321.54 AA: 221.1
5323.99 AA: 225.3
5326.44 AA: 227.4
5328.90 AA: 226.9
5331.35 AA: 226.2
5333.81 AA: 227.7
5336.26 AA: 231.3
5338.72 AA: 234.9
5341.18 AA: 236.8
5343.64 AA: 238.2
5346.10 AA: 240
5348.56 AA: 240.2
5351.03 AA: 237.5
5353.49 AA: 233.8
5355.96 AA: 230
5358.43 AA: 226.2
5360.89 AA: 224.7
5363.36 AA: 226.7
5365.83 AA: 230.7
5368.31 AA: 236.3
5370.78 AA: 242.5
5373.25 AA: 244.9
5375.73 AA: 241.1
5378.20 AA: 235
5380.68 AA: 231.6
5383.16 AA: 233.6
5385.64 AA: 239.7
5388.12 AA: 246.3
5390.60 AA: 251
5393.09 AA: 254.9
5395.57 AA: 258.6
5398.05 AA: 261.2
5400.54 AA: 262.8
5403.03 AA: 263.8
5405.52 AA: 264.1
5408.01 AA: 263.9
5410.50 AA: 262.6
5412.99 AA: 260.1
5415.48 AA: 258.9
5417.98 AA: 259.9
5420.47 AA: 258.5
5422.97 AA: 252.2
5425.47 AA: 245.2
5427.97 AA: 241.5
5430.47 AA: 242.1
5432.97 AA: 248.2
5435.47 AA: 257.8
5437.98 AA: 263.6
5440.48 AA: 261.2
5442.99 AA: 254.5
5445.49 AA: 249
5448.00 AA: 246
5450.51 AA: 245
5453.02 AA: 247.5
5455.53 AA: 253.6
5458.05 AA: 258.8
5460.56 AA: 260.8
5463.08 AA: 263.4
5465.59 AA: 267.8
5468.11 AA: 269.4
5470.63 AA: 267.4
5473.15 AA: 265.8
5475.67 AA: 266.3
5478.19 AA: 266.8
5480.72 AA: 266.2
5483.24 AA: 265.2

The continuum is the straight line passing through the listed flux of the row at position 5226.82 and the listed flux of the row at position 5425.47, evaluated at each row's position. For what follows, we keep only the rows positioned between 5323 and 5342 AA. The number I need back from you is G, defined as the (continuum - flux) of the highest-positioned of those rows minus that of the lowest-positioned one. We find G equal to -12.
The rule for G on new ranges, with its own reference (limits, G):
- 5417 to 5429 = 18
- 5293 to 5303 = -7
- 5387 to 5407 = -18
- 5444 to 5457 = -5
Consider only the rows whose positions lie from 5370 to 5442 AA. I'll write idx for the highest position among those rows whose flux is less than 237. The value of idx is 5383.16 AA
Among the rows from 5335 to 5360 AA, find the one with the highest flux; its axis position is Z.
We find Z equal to 5348.56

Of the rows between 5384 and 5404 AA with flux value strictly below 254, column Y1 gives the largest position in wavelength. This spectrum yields 5390.60 AA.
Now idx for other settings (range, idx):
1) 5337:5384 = 5383.16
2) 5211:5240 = 5238.87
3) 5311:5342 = 5341.18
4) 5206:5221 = 5212.39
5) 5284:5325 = 5323.99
